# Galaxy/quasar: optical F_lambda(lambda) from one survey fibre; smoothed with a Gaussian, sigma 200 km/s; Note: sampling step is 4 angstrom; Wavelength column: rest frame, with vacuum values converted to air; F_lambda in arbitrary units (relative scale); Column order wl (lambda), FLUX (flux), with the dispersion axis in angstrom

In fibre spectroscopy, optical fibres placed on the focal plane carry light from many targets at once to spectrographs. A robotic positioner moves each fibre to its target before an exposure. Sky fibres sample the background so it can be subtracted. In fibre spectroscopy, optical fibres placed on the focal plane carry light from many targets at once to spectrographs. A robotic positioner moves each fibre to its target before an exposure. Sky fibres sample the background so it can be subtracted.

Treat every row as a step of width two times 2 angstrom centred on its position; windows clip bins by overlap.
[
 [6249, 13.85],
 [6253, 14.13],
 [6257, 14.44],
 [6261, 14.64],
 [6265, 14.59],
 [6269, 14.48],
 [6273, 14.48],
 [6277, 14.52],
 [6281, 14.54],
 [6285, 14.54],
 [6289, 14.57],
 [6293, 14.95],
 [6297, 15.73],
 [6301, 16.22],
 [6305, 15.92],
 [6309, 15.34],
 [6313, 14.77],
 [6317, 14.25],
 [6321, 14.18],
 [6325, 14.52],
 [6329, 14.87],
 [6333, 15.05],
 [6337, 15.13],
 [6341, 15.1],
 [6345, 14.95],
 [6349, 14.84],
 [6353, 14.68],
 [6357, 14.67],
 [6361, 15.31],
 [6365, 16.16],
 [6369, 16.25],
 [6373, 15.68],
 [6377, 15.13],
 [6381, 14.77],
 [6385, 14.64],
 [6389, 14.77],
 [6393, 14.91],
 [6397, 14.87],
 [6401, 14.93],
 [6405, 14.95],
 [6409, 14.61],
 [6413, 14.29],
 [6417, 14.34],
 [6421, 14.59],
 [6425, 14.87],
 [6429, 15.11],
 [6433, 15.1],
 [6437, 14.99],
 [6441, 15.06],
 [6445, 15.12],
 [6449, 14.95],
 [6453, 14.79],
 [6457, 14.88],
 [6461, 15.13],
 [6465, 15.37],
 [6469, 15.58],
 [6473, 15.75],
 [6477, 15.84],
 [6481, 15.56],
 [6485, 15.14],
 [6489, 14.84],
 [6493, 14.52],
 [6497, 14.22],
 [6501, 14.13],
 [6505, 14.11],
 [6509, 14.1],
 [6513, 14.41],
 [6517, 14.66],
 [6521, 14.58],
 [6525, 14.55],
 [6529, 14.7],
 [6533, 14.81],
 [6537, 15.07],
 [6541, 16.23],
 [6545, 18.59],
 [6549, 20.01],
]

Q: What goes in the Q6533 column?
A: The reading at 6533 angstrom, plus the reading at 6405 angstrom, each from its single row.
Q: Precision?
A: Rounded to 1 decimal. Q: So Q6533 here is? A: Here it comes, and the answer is 29.8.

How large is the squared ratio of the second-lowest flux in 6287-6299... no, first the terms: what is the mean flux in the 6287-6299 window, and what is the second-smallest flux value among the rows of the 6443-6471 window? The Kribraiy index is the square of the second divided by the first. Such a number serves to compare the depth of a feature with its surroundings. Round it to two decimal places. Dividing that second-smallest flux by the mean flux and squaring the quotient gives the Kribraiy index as 0.97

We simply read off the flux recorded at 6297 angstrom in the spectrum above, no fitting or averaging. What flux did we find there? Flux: 15.73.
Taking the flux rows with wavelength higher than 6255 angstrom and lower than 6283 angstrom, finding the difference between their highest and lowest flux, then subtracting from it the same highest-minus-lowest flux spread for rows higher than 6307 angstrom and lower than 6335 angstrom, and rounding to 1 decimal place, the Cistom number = -1.0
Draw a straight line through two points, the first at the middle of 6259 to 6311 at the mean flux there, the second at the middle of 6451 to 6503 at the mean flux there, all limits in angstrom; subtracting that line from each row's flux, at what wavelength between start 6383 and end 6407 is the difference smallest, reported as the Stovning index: 6385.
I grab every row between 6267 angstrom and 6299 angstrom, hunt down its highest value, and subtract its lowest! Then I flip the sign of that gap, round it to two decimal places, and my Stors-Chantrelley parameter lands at -1.25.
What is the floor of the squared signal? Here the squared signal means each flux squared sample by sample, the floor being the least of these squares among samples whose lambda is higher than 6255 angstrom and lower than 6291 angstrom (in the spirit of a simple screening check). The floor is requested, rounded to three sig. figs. 209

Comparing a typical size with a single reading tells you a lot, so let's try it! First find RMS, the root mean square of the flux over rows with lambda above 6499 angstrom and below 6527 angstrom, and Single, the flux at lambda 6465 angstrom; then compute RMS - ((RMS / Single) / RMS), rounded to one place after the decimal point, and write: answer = 14.3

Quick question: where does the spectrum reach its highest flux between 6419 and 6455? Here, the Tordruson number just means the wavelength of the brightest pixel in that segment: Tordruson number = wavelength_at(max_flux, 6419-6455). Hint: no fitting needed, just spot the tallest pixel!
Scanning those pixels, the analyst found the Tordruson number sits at 6445 angstrom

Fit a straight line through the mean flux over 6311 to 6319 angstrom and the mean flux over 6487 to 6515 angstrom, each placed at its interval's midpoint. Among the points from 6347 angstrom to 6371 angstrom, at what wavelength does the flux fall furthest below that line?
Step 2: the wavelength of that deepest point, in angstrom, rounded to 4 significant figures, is 6357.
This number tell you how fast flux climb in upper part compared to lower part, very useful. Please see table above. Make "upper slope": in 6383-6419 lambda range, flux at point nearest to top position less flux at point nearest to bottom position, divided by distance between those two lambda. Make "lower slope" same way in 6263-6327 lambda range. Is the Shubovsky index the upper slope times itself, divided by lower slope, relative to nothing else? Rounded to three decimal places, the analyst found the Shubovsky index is -0.075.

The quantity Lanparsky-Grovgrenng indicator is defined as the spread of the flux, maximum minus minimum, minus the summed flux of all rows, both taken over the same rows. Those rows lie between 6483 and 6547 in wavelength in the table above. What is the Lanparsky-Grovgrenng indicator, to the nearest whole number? -234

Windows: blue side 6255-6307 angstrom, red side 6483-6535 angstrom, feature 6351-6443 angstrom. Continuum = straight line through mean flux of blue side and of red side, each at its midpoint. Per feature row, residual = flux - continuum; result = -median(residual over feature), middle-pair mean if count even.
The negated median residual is -0.21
